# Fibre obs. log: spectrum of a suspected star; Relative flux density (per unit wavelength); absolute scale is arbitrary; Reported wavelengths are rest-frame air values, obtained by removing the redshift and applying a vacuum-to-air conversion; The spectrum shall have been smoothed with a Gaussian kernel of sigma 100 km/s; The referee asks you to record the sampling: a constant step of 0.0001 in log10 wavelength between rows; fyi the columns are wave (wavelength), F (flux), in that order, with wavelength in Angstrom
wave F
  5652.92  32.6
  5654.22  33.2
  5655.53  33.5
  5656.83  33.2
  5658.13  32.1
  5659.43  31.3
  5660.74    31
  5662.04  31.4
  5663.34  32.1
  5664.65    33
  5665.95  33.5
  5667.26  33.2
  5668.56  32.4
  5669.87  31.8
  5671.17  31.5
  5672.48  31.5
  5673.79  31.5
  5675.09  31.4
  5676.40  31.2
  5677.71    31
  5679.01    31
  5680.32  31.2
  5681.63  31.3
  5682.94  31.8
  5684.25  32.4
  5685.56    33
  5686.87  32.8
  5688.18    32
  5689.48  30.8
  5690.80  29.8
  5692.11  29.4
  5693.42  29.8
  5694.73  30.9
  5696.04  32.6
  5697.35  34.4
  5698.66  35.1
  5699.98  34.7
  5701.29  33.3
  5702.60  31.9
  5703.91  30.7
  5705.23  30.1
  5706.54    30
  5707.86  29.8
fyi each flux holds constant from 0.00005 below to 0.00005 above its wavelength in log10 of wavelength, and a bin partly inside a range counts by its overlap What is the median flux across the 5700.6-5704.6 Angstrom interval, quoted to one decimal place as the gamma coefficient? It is 31.9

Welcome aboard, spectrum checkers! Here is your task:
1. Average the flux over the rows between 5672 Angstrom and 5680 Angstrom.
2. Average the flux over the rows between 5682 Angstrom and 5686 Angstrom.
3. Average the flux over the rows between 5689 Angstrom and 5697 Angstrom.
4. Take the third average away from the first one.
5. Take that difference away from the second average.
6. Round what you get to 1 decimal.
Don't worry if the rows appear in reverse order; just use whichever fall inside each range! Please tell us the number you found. 31.7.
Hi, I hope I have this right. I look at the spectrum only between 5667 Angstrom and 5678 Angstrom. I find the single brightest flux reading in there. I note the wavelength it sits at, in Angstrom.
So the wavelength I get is 5667.26 Angstrom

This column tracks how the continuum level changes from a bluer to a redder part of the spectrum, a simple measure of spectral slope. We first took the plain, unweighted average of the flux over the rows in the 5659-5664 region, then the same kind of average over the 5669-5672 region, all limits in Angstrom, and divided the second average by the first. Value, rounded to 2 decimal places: 1.01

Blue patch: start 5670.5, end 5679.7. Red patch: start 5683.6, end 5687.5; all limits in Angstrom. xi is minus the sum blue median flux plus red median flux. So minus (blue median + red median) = -64.2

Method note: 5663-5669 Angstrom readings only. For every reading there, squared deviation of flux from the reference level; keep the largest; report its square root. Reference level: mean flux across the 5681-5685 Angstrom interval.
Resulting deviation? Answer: 1.67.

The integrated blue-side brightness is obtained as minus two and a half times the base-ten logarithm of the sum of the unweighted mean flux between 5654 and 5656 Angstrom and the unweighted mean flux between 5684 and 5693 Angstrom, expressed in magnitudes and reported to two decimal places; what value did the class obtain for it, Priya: -4.53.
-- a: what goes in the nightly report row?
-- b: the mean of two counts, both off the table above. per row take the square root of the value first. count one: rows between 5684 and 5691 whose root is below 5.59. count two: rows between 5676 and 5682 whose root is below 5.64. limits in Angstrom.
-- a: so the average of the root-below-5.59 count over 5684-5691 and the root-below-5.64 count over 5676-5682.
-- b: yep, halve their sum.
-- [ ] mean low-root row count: 3.5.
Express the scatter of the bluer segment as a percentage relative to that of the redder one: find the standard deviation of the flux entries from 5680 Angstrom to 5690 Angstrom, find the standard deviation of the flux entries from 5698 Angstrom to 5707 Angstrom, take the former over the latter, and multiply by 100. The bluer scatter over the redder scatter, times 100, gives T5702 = 37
